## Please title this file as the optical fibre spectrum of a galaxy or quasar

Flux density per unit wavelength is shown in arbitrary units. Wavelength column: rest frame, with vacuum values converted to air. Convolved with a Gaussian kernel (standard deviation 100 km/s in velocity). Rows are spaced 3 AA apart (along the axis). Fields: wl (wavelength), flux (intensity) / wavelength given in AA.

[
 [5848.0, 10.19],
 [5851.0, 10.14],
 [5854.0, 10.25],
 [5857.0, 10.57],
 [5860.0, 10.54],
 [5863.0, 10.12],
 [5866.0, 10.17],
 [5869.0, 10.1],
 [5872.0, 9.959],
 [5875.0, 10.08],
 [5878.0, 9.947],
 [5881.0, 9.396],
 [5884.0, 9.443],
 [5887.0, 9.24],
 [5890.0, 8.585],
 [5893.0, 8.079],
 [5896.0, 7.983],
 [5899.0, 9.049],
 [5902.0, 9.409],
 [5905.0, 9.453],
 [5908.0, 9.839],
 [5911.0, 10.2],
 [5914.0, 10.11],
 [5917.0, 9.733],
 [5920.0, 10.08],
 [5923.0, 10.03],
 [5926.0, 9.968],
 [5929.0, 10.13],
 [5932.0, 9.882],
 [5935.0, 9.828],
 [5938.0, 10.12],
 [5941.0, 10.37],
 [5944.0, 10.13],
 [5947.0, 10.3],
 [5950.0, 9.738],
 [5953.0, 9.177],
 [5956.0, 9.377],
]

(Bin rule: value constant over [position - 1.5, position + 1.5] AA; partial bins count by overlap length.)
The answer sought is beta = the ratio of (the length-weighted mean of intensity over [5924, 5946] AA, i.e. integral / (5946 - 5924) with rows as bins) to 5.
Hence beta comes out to 2.01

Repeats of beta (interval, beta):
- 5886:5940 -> 1.91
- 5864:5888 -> 1.96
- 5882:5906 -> 1.78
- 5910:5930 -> 2.01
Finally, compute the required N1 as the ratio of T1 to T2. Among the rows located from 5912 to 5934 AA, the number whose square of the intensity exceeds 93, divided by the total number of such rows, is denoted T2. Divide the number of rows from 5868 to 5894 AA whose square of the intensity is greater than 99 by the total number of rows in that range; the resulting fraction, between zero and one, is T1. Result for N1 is 0.3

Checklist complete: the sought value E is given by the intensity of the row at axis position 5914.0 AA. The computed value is 10.11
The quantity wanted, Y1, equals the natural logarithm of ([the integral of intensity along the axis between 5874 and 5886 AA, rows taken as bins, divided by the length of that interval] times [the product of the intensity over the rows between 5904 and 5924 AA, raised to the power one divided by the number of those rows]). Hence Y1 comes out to 4.56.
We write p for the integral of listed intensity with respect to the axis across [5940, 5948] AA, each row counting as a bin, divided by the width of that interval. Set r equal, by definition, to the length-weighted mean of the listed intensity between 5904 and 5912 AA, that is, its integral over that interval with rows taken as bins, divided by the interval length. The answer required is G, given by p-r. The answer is 0.4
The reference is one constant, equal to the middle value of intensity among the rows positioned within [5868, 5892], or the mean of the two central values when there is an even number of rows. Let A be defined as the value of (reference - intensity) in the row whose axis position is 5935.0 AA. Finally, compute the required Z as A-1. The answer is -1.13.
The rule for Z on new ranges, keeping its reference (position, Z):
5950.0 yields -1.04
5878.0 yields -1.25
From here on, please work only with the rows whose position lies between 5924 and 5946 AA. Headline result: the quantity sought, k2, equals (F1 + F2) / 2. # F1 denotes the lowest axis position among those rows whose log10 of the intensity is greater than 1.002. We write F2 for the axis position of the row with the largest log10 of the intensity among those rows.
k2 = 5935 AA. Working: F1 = 5929.0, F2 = 5941.0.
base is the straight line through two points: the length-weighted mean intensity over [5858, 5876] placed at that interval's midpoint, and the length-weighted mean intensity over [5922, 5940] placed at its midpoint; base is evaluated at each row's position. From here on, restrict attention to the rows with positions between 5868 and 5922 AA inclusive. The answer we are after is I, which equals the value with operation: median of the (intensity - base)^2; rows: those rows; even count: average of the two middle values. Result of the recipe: 0.24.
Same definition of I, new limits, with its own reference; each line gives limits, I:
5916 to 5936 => 0.01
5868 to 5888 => 0.04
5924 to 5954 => 0.03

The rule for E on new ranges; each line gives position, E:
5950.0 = 9.738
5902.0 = 9.409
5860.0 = 10.54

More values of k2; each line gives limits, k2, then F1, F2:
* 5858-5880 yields 5860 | 5860.0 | 5860.0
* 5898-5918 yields 5911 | 5911.0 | 5911.0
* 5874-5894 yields 5875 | 5875.0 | 5875.0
